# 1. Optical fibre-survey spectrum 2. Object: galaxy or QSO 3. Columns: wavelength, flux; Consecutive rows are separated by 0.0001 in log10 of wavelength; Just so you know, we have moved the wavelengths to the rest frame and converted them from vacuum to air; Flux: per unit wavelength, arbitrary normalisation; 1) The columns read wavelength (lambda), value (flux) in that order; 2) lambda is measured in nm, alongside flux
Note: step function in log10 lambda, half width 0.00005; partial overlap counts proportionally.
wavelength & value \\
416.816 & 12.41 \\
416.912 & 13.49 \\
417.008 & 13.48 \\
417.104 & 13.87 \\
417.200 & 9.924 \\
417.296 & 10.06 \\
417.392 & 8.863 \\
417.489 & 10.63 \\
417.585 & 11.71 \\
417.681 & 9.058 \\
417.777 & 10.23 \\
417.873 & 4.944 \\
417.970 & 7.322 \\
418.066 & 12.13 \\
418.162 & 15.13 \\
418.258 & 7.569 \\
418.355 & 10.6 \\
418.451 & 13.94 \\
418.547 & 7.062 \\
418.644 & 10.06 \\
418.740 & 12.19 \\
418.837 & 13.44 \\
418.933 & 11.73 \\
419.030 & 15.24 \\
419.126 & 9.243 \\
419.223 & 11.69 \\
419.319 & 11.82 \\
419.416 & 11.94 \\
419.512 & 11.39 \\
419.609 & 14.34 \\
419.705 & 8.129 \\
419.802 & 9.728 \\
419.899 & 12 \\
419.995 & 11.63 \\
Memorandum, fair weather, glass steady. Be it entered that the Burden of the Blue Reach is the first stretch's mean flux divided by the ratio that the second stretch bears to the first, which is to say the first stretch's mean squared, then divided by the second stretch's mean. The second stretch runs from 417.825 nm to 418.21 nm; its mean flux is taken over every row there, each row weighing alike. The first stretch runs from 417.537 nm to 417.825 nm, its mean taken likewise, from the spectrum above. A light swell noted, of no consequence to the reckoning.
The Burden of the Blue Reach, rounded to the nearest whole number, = 11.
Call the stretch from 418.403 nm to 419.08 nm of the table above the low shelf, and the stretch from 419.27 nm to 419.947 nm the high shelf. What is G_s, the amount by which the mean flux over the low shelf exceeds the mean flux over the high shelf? 0.6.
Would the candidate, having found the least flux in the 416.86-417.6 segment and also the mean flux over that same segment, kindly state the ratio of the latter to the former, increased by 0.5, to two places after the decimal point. 1.80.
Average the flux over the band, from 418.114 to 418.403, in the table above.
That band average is 11.1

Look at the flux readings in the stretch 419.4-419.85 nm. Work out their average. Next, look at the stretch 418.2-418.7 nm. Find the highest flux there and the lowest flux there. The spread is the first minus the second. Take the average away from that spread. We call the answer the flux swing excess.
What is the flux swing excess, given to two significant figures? -4.2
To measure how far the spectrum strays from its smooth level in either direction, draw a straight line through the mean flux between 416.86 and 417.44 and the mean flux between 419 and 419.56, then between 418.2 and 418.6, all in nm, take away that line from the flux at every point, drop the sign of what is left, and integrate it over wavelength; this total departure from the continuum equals 1.2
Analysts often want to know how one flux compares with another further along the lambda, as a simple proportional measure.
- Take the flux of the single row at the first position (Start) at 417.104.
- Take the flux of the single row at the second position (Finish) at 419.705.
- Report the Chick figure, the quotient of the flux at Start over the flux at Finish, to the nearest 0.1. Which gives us 1.7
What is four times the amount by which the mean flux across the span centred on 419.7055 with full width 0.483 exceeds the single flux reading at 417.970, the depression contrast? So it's 15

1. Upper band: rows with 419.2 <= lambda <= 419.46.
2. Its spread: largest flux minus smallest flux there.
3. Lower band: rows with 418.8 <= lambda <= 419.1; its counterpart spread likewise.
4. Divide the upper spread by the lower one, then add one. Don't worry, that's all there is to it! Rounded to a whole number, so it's 1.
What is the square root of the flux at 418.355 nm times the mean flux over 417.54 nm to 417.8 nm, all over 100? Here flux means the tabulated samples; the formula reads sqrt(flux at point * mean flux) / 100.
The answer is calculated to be 0.105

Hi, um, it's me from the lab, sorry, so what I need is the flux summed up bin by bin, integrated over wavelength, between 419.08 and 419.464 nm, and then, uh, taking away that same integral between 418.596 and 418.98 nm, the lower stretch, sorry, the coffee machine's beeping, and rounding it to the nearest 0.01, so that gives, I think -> -0.26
